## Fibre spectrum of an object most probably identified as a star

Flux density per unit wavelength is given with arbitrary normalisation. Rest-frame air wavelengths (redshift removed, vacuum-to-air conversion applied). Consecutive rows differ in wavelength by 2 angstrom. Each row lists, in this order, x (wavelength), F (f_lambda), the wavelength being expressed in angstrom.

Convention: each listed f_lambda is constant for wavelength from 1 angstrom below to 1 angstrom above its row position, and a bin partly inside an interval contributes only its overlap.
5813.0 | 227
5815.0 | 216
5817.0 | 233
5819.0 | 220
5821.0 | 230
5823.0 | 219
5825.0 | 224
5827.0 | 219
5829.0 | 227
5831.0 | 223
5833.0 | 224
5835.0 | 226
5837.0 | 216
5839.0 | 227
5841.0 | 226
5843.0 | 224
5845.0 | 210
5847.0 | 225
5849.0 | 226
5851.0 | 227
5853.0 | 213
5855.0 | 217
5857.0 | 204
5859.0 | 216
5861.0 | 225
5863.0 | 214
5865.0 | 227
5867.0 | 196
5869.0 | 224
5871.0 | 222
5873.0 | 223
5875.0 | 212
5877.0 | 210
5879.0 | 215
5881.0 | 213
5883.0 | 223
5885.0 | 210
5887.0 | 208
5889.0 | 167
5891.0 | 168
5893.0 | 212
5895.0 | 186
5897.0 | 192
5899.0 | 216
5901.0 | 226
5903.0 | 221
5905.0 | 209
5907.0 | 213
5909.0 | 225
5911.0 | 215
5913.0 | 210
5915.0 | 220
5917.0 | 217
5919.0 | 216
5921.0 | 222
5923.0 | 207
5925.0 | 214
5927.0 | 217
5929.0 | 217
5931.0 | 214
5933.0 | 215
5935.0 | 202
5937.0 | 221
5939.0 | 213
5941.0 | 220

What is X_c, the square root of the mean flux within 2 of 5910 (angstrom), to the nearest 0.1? 14.8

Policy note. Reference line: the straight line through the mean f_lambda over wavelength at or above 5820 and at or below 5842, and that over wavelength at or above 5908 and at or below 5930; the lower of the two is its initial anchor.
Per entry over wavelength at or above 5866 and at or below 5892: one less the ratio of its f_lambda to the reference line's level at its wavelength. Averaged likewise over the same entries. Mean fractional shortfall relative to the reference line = 0.058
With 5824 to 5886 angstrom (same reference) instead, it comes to 0.012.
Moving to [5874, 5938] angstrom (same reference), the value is 0.032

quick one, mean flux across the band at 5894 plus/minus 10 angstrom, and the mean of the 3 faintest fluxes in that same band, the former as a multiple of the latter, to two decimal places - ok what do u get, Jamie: 1.16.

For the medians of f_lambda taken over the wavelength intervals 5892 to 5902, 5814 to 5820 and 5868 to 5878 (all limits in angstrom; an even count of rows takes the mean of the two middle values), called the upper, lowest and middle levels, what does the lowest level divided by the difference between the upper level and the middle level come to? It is -22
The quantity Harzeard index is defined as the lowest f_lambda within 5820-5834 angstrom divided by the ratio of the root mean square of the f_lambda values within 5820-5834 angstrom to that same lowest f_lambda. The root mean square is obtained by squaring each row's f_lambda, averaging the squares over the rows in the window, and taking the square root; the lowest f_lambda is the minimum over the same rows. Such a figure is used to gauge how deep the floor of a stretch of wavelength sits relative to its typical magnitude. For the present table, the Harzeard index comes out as 214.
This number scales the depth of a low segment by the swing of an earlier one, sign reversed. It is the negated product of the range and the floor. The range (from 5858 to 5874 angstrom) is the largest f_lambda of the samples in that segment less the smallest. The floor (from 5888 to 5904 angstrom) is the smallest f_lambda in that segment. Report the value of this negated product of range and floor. -5177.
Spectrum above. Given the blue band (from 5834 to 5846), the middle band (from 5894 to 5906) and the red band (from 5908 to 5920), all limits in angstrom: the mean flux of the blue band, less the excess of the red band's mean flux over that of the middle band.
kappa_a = 213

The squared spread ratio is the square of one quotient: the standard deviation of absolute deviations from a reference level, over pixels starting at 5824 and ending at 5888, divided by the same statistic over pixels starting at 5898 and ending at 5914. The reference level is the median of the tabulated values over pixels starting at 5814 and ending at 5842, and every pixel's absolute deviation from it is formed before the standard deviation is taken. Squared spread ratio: 2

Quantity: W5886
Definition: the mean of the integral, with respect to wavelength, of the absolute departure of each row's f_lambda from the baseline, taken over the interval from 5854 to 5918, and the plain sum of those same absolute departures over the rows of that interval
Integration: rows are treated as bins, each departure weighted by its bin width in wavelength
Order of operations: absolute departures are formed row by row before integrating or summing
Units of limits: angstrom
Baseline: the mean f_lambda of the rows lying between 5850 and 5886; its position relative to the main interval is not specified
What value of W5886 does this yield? 470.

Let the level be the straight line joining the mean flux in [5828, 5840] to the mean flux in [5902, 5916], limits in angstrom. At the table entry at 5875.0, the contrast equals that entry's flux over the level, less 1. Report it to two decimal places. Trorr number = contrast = -0.03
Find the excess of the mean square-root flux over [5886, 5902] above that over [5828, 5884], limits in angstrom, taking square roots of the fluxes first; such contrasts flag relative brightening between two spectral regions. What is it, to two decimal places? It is -0.79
